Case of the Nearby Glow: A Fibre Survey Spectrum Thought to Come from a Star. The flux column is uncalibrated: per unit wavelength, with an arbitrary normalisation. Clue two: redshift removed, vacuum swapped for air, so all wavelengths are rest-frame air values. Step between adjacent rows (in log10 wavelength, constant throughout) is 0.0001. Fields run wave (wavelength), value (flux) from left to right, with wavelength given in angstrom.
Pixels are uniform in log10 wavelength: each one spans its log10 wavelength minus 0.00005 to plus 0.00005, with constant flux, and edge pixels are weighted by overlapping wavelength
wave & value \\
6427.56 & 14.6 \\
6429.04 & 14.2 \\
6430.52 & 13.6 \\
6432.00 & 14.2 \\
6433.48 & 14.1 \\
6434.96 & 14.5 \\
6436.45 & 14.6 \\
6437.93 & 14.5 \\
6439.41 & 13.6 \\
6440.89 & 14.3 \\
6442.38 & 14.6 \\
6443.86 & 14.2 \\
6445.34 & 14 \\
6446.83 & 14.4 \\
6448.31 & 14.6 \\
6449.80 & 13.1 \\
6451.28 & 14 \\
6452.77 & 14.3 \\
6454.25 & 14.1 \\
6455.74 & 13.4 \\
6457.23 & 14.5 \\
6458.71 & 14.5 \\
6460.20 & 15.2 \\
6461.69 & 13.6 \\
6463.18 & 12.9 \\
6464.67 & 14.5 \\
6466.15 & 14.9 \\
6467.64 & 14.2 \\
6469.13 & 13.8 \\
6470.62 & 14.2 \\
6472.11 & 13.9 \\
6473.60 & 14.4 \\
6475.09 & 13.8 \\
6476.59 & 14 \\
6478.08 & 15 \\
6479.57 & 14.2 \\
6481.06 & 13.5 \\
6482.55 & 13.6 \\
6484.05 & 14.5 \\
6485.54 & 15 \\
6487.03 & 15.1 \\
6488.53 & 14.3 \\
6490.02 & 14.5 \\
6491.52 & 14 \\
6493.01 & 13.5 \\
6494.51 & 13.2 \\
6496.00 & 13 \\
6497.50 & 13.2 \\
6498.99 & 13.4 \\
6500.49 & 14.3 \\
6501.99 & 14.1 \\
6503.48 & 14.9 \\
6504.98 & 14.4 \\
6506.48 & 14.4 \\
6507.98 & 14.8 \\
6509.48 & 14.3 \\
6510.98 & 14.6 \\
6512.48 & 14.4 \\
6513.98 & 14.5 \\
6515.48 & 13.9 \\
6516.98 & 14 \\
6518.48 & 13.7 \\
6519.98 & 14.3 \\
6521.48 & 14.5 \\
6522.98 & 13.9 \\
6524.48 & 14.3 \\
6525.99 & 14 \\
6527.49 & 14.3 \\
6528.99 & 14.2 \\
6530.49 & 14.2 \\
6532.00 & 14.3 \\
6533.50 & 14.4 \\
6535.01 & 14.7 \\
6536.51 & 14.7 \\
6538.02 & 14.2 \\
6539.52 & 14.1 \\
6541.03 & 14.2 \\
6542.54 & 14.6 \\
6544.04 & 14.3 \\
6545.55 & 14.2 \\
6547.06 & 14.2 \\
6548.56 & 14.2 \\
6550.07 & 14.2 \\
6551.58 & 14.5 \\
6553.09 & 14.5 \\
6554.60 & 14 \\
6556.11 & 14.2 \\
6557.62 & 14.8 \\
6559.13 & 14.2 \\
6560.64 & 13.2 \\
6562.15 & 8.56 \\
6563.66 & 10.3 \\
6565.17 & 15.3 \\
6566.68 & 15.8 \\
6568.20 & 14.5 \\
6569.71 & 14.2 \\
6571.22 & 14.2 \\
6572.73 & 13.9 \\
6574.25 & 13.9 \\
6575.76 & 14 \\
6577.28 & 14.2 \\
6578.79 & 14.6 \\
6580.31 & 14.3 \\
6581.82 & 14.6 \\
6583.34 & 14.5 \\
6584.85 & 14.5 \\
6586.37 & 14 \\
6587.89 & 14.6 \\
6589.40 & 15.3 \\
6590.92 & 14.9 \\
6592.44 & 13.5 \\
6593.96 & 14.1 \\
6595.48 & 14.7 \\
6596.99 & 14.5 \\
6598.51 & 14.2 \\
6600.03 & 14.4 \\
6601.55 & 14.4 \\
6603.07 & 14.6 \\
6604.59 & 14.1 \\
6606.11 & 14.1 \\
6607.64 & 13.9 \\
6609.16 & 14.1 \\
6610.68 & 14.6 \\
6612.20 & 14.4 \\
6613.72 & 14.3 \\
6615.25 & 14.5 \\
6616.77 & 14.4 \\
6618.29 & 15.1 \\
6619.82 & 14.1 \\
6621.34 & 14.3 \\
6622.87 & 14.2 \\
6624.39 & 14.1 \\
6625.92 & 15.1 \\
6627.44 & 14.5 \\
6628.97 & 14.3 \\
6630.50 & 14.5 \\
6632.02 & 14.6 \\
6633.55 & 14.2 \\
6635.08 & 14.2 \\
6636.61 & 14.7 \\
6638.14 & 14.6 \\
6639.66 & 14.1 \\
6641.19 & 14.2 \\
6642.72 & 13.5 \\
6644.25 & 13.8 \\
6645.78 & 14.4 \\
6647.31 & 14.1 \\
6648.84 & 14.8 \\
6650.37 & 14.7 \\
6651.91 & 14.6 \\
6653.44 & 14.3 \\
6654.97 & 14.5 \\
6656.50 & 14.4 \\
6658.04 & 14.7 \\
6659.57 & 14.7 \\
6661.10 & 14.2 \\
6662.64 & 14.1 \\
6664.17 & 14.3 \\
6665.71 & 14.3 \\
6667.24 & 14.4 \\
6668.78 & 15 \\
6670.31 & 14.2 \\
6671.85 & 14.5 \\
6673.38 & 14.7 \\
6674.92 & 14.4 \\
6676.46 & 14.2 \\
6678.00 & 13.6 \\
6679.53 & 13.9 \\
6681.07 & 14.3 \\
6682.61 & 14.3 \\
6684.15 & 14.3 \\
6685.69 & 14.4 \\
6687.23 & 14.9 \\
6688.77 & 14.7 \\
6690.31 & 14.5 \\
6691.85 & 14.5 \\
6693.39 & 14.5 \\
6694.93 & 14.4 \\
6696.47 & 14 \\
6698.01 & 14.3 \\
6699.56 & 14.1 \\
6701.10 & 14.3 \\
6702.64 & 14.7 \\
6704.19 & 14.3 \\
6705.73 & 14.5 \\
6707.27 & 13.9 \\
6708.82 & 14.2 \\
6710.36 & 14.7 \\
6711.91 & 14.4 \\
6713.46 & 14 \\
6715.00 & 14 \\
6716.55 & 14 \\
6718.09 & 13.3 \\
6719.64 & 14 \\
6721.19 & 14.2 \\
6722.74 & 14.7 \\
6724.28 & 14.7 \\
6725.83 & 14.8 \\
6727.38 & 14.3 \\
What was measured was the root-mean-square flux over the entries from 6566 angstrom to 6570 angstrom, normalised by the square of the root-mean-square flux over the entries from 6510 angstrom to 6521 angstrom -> 0.074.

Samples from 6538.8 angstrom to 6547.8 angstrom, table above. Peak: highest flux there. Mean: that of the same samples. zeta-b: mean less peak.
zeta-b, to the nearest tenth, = -0.3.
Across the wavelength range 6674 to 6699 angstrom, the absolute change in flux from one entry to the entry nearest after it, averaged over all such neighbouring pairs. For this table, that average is 0.22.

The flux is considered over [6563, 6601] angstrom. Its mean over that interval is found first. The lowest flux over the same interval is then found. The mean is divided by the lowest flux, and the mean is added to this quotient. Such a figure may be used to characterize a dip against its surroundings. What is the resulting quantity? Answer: 15.7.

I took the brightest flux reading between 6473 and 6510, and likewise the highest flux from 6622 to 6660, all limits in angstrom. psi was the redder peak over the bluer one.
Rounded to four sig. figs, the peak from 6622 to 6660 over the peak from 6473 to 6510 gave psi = 1.000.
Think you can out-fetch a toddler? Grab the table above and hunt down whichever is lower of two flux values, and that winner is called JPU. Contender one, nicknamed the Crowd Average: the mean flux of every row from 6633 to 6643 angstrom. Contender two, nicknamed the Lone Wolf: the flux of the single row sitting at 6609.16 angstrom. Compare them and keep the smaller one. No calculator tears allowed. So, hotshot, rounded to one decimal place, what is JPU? 14.1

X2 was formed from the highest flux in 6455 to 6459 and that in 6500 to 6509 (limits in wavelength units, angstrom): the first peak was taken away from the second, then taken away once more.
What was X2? -14.1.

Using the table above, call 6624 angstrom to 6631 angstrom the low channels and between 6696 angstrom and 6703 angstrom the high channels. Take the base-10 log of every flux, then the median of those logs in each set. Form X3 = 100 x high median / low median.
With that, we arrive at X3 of 99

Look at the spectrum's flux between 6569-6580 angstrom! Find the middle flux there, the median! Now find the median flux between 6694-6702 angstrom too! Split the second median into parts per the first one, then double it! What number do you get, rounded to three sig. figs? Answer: 2.01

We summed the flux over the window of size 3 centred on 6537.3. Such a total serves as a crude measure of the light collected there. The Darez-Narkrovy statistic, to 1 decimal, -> 28.9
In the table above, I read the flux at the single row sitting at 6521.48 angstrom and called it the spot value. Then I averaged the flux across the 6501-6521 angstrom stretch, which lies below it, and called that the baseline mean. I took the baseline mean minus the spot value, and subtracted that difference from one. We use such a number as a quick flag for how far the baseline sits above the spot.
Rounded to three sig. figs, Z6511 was 1.17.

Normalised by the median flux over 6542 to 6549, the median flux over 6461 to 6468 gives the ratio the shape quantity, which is 1.00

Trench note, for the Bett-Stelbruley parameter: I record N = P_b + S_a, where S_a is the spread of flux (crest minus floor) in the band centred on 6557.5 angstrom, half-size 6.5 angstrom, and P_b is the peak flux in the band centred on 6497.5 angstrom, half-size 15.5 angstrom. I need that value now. 21.3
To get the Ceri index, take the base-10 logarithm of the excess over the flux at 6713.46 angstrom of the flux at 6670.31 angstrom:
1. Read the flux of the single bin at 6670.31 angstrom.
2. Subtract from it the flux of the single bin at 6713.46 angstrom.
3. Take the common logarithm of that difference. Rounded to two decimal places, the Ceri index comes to -0.70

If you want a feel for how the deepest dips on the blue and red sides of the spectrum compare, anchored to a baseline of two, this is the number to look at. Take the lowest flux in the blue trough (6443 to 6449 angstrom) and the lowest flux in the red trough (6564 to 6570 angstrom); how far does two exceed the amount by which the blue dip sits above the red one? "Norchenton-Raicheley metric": 2.20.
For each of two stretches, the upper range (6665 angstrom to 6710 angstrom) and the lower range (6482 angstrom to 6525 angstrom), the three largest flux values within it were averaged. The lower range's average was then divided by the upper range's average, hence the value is 1.01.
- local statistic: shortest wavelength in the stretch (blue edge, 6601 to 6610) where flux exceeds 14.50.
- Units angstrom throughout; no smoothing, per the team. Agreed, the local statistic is 6603.07 angstrom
